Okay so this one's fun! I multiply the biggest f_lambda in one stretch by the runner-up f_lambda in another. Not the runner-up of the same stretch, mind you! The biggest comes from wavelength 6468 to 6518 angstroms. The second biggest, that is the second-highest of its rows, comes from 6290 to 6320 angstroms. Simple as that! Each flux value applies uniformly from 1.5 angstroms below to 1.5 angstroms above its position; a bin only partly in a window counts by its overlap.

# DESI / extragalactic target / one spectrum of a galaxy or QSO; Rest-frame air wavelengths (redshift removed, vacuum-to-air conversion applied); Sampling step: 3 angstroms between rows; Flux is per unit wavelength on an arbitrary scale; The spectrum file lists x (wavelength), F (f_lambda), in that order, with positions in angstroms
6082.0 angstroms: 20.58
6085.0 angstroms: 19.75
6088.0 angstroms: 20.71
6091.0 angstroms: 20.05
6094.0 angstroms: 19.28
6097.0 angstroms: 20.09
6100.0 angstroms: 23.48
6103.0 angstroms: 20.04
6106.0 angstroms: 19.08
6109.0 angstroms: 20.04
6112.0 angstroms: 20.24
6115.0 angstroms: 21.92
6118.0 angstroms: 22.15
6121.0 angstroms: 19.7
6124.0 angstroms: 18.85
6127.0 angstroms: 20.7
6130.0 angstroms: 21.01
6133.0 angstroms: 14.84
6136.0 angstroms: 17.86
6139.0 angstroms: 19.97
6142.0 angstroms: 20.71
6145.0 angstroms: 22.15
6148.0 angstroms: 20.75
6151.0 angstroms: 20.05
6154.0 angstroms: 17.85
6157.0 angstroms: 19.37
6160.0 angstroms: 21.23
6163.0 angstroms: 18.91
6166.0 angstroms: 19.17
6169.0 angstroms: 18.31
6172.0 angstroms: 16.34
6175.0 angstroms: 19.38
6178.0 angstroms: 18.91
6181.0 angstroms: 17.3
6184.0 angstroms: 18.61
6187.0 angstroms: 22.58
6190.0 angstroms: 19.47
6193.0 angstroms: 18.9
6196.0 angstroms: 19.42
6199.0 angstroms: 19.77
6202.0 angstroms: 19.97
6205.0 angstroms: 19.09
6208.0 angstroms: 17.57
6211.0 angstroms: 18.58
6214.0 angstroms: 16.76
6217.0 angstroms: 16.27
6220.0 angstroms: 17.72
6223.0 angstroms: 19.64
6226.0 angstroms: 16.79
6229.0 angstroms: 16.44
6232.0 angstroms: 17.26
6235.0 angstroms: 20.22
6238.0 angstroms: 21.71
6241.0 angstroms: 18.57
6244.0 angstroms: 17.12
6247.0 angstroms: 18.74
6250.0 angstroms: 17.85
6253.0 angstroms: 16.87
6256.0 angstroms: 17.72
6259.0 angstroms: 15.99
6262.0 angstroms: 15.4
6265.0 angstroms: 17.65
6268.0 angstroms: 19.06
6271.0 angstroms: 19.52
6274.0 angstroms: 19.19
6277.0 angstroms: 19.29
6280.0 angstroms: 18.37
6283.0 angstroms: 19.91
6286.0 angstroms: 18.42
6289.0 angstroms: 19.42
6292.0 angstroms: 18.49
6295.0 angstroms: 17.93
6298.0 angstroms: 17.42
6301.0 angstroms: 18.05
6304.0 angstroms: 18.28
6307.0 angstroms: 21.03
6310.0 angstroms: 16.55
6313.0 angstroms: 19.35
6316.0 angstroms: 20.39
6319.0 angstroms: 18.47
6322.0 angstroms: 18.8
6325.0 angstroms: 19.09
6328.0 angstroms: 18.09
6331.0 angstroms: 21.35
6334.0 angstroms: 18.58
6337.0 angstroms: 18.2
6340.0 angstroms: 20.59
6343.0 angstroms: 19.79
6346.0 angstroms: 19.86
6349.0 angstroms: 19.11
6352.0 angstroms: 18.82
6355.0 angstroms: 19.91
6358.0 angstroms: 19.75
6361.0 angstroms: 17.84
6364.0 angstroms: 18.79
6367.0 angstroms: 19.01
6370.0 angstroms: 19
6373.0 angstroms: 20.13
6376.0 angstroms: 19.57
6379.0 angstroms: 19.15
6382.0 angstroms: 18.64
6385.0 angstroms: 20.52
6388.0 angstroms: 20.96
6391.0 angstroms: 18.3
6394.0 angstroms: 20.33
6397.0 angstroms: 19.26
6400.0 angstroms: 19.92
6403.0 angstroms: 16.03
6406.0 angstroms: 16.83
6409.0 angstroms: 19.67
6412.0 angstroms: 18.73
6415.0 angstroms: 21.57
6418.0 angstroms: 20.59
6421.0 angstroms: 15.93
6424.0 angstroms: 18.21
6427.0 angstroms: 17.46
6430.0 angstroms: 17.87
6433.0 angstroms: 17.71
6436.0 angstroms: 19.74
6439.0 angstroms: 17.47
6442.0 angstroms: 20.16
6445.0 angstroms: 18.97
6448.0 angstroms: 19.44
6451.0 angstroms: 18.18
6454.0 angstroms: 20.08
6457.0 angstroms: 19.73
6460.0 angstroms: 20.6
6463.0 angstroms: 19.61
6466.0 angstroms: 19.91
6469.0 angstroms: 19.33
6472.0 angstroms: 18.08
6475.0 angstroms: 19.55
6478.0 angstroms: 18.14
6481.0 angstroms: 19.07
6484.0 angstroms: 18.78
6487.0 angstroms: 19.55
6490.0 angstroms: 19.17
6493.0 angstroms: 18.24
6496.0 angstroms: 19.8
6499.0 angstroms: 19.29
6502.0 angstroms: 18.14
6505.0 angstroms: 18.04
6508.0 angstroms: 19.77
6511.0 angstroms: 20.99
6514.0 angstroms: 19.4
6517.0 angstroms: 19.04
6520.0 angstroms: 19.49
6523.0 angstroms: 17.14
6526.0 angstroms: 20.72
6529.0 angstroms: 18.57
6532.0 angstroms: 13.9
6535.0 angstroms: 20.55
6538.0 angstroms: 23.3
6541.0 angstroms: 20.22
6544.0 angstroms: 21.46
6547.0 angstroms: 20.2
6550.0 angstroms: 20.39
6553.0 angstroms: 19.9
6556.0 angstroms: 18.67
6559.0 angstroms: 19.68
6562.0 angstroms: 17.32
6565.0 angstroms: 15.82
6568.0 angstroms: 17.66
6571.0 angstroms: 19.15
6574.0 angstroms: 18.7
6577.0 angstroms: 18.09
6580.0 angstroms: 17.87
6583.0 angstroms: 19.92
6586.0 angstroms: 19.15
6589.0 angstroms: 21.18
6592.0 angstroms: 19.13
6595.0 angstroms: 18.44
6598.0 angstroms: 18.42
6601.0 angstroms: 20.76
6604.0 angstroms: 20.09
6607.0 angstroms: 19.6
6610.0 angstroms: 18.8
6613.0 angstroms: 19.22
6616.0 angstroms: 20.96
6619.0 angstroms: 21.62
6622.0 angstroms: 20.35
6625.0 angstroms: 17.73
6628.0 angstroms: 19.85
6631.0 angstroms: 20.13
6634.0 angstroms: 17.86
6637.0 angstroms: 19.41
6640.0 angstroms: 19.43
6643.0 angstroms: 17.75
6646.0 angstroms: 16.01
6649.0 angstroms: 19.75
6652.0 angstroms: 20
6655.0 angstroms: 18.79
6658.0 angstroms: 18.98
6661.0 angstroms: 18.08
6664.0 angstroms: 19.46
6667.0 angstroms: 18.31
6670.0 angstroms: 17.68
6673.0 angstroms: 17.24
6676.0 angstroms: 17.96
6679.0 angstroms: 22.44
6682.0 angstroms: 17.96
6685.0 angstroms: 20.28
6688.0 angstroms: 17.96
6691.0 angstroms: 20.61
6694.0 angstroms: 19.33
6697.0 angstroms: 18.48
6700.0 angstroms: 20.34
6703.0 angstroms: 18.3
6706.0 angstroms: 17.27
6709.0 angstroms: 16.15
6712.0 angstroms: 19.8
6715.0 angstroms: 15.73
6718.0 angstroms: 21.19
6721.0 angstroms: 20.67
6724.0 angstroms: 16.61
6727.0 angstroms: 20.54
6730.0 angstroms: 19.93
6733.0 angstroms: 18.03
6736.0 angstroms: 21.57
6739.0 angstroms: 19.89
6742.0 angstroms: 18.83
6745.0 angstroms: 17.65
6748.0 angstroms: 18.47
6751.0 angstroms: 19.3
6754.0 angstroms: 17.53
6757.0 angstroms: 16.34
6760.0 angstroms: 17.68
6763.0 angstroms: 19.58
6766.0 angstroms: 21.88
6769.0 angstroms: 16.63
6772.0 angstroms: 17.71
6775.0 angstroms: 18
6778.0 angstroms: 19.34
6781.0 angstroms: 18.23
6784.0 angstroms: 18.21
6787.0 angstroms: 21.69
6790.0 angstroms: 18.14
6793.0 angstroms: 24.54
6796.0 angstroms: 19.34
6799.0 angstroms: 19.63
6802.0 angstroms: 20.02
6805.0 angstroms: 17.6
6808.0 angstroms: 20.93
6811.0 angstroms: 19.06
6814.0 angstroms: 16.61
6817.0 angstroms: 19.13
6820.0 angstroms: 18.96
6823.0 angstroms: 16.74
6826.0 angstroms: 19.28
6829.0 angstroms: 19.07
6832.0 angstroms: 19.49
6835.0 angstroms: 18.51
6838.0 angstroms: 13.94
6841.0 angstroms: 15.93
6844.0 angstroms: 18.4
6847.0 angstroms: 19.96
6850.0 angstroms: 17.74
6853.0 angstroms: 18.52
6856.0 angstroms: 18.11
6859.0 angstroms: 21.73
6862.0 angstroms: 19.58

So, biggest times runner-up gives 428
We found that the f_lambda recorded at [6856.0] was 18.11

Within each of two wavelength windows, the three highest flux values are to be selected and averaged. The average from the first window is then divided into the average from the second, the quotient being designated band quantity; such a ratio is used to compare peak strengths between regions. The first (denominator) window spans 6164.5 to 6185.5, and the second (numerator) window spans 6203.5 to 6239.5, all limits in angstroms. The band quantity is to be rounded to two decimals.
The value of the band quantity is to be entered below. 1.07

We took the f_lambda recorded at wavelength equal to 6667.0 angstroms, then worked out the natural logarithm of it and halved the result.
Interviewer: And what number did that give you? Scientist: 1.45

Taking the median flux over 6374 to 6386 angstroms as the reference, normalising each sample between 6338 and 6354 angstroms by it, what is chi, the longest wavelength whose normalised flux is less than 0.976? 6352.0 angstroms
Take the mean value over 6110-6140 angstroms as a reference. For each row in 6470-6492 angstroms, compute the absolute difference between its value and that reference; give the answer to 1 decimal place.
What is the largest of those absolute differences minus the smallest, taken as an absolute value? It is 1.5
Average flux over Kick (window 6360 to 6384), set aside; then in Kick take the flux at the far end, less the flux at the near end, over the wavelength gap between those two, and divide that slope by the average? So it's 0.0020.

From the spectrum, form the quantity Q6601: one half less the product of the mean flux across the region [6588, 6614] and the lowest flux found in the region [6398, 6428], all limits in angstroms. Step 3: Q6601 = -310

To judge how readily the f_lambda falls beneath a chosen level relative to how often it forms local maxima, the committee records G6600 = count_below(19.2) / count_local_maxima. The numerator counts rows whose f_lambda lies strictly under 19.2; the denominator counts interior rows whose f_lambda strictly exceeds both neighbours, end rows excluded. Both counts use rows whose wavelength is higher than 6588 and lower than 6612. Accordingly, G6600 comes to 4.00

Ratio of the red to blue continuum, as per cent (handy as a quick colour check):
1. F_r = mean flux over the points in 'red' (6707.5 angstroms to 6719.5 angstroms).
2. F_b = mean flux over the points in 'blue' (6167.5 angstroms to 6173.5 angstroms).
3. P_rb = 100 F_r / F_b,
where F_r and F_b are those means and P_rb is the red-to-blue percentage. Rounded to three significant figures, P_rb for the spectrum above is 105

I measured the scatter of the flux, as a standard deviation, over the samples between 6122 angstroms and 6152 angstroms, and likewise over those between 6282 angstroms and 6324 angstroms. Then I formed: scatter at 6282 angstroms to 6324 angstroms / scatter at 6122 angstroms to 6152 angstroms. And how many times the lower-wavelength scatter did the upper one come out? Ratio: 0.6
